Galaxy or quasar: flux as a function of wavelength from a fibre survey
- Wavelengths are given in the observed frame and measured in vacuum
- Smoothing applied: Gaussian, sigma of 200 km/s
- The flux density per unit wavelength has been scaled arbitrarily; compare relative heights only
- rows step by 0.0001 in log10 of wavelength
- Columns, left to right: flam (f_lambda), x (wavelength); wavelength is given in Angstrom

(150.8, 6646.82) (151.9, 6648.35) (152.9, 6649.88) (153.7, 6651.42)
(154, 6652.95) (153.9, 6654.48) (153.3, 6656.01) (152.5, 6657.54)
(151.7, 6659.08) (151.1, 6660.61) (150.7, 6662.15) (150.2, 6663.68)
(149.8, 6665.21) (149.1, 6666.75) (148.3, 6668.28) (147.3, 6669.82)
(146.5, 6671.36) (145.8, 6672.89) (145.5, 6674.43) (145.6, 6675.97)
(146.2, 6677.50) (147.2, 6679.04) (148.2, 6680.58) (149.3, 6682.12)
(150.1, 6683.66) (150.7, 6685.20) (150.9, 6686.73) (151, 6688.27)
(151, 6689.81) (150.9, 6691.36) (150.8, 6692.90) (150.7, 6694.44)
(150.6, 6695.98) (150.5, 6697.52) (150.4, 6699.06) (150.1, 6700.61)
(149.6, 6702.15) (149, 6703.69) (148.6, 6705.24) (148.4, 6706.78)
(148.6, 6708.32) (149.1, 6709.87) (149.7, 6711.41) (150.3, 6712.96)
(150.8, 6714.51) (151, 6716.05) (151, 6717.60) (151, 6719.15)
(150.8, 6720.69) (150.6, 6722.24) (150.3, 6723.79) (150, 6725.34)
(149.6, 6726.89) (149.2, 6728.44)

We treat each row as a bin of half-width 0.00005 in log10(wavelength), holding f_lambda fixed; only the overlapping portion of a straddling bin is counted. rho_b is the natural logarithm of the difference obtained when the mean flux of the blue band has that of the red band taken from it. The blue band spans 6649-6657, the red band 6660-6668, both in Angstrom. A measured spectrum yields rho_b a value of 1.2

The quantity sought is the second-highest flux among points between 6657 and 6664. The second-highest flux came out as 151.7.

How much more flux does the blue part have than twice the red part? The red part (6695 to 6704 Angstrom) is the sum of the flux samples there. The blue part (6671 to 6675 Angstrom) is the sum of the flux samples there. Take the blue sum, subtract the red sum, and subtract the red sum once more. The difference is -1363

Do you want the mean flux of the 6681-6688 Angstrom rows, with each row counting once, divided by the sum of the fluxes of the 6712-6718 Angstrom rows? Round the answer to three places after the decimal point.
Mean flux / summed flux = 0.249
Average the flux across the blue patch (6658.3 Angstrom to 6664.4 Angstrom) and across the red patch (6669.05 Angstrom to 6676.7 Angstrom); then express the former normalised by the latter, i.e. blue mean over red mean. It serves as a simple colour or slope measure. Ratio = 1.03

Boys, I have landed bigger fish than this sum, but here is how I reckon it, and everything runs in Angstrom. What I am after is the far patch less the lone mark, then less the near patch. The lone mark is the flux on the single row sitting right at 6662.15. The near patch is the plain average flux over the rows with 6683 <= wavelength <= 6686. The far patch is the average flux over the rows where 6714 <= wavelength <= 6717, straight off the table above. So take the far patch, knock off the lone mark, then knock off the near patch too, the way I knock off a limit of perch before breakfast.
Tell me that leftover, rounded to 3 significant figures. -150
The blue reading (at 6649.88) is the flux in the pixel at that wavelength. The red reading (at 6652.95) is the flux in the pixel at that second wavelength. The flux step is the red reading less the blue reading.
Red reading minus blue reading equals 1.1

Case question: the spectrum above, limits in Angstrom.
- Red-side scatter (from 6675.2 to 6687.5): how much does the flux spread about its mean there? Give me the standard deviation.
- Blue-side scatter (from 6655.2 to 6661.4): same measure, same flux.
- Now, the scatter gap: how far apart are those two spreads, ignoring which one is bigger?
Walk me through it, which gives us 1.1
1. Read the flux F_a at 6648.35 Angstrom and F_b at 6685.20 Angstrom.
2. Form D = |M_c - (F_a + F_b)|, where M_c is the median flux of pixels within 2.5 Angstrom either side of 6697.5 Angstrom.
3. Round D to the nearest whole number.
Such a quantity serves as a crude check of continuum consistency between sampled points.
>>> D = 152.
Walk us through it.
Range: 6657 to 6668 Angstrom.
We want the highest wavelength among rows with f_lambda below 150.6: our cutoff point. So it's 6666.75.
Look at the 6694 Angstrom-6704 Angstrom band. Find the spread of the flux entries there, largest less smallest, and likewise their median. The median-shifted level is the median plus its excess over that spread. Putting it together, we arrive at 299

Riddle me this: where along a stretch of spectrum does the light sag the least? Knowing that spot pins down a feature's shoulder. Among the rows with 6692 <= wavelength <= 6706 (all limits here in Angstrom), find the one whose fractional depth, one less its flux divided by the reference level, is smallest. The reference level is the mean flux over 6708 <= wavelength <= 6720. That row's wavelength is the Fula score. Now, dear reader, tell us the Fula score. 6692.90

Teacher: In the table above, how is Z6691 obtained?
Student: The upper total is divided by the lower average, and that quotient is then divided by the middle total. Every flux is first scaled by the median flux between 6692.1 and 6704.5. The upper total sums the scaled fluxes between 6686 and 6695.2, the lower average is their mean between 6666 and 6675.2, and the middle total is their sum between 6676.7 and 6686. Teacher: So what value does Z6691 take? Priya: 1.04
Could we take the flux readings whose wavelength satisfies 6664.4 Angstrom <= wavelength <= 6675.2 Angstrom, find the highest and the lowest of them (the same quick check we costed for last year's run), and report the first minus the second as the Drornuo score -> 4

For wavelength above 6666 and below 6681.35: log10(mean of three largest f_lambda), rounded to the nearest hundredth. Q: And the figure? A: 2.17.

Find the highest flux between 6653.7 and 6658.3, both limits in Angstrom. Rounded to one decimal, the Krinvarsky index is 153.9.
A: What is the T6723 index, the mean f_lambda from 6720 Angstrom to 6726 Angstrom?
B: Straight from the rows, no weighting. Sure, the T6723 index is 150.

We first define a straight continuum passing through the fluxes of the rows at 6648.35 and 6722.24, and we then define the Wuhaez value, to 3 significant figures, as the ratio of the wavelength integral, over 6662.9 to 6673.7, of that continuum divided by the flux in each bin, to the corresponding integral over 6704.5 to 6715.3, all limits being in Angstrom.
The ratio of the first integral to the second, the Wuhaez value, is 1.01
